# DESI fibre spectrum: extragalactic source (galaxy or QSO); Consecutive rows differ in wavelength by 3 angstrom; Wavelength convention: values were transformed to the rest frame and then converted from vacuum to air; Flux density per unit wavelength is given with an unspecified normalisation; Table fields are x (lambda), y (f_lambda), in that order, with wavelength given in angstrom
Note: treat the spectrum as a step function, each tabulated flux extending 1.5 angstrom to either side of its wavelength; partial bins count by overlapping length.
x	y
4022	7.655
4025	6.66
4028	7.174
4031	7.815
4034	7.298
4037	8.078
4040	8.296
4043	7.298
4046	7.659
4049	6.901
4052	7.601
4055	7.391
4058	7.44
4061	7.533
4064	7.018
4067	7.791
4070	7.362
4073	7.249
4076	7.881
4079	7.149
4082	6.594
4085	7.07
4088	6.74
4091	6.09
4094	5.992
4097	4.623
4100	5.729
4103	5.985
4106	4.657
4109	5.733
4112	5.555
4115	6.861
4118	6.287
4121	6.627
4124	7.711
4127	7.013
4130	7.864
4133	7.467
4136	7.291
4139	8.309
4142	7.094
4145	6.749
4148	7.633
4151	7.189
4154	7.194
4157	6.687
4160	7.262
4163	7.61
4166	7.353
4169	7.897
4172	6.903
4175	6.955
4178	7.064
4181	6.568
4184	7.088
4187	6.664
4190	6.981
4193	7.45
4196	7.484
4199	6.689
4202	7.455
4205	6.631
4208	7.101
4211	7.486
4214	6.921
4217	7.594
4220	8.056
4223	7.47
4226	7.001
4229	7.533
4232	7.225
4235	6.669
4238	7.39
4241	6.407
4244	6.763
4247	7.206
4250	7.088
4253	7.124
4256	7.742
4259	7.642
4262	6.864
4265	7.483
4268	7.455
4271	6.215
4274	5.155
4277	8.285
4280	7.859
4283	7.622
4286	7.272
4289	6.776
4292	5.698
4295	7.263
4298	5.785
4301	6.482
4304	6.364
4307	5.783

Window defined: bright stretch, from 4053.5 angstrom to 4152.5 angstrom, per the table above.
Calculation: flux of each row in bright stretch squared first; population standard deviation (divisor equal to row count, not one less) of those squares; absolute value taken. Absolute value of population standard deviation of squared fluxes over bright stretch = 11.4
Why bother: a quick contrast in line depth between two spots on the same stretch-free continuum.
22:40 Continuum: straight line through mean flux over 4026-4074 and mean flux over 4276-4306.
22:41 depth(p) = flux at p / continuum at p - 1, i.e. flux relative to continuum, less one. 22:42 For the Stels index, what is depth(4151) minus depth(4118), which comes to 0.13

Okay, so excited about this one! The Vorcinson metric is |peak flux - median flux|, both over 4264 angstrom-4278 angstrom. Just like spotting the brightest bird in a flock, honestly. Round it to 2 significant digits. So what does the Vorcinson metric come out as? 0.83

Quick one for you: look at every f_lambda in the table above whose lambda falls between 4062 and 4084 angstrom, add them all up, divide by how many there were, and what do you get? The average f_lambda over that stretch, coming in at 7.29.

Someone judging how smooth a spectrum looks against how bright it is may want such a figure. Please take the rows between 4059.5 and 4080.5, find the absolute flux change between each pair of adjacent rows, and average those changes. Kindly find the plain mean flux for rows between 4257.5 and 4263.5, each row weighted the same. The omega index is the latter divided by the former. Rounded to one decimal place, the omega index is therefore 13.6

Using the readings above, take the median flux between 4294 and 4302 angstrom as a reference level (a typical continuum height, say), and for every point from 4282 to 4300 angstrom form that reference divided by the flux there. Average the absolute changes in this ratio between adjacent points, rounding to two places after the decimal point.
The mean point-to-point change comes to 0.15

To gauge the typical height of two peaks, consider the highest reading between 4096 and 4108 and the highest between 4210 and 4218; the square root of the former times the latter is 6.7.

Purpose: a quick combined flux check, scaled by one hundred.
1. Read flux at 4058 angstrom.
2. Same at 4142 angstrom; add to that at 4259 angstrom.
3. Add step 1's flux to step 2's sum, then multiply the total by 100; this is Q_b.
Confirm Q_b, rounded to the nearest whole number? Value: 2218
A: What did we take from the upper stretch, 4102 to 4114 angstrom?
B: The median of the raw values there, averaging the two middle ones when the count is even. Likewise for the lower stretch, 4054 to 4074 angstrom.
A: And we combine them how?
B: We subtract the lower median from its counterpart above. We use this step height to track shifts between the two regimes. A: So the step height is -1.7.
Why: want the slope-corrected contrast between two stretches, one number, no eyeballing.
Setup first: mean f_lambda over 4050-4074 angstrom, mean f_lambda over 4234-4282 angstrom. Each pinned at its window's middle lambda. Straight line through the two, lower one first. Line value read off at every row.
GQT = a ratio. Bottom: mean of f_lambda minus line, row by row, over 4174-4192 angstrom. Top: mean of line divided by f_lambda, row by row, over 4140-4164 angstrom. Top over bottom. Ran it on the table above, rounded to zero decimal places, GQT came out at -3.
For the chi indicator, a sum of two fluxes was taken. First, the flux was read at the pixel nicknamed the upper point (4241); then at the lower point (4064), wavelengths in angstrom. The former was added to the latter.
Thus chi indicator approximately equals 13.4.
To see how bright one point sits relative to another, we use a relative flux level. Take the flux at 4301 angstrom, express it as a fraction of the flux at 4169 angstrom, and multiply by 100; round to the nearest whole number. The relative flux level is 82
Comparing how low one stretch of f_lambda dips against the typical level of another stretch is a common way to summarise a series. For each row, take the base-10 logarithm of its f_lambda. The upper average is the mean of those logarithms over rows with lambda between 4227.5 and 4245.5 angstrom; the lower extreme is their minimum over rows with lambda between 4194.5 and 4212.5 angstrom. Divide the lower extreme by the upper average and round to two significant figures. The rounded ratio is 0.97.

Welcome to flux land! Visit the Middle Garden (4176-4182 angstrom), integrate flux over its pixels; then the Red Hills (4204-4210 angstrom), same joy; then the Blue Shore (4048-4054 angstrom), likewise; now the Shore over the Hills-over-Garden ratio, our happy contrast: 43.2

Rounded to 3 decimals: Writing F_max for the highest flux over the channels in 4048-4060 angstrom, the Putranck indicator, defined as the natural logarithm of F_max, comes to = 2.028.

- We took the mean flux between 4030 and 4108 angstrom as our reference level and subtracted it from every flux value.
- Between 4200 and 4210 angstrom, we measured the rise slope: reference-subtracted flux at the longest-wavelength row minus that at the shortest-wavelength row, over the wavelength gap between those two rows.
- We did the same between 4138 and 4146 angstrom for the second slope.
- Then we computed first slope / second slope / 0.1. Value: 2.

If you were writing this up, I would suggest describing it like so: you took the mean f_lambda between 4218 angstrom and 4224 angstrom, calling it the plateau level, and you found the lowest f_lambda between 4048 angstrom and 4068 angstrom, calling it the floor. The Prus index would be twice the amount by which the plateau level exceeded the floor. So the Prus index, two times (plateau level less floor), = 1.7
